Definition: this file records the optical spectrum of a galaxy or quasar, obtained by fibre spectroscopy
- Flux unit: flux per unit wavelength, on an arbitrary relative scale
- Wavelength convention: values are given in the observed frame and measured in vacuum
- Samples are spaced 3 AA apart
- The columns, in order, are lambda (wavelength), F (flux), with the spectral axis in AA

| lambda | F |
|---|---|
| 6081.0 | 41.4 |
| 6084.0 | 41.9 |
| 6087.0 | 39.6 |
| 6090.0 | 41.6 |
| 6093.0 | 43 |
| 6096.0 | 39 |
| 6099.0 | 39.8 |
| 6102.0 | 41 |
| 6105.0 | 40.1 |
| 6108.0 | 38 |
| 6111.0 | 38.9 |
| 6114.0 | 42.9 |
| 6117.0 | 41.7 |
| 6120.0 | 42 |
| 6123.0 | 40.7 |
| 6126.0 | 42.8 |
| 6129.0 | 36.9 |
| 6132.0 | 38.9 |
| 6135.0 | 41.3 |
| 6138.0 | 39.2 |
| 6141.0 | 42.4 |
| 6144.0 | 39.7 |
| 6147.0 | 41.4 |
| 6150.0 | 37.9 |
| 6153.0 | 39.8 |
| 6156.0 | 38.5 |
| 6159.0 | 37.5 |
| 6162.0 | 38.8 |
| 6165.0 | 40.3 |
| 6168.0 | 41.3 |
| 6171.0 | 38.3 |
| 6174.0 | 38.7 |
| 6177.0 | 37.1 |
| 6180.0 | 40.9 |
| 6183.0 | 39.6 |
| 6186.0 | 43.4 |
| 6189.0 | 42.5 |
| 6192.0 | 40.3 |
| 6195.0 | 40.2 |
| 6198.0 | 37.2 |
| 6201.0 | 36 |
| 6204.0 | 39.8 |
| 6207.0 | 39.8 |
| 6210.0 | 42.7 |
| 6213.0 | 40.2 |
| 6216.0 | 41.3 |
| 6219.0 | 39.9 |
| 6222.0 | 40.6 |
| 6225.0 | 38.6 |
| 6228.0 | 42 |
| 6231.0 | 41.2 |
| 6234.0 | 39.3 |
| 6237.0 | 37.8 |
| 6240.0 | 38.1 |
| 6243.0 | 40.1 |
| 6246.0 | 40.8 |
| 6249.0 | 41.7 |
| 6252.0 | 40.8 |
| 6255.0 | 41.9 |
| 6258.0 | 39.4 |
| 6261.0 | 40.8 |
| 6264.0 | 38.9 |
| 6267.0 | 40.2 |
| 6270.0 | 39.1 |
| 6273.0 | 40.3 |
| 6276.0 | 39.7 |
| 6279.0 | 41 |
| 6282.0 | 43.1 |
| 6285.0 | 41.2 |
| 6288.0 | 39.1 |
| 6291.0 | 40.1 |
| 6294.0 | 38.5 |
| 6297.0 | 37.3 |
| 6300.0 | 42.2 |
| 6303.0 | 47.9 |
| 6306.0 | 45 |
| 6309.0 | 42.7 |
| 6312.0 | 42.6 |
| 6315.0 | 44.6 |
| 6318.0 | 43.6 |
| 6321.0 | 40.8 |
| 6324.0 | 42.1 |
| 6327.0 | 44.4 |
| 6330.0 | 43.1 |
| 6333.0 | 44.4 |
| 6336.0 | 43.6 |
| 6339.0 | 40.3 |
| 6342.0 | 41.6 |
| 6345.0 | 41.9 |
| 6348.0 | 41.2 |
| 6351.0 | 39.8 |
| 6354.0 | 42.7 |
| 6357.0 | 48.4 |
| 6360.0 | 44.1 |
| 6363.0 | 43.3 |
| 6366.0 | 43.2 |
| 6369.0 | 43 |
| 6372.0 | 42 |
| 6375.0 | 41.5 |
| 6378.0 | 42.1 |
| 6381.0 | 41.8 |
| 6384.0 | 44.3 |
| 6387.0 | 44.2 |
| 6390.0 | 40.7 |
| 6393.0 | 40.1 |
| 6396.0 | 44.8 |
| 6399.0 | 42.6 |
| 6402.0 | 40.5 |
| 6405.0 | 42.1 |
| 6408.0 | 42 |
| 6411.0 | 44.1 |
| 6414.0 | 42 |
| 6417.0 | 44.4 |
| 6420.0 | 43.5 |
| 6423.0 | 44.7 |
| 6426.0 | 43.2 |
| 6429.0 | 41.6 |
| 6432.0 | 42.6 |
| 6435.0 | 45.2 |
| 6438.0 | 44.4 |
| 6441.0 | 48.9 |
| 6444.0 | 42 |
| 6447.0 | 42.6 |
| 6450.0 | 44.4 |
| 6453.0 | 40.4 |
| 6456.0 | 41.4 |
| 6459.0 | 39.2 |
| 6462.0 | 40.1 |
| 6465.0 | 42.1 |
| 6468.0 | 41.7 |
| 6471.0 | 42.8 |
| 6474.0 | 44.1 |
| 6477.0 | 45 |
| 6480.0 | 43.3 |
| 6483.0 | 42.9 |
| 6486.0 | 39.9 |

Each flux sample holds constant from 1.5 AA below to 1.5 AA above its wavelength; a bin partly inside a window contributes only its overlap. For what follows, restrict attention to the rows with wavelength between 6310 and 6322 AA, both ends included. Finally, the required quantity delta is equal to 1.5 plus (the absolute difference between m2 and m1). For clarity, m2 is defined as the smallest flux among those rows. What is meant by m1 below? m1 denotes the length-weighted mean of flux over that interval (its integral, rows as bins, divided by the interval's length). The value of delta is 3.7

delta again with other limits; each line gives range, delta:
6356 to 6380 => 3.3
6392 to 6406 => 3.5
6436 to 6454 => 5.0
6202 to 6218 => 2.3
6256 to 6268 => 2.5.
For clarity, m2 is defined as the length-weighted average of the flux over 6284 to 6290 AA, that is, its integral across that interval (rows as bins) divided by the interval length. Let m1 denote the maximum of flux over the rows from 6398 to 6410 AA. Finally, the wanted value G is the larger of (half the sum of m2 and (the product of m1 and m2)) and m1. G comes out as 873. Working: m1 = 42.6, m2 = 40.1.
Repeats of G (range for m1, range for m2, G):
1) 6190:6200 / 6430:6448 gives 914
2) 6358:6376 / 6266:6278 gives 899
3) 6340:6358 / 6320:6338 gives 1063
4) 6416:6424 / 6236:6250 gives 907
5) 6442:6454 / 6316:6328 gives 970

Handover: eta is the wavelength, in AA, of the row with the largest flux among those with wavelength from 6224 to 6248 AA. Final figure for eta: 6228.0 AA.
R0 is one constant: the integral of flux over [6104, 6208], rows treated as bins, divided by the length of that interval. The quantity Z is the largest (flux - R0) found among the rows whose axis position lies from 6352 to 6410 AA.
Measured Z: 8.5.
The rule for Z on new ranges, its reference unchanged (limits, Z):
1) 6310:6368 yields 8.5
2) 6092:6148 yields 3.1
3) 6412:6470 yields 9.0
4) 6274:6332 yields 8.0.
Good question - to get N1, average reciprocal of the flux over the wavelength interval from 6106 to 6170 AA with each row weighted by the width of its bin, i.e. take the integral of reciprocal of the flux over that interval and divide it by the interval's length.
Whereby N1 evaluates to 0.0250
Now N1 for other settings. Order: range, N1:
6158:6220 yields 0.0252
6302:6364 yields 0.0232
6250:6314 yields 0.0244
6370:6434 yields 0.0235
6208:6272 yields 0.0249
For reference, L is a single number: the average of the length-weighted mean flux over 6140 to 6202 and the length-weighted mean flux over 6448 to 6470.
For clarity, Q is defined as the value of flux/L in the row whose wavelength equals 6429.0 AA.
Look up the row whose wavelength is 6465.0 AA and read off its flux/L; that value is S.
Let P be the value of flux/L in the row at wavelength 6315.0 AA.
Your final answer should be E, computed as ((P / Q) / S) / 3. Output 0.34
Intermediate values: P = 1.10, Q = 1.03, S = 1.04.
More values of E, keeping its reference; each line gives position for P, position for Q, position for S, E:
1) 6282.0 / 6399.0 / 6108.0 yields 0.36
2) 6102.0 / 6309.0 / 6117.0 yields 0.31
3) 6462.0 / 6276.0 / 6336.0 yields 0.31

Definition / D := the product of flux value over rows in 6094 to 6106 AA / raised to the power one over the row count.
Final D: 40.0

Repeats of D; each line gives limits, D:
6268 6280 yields 40.0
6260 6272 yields 39.7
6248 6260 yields 40.9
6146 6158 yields 39.4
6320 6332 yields 42.6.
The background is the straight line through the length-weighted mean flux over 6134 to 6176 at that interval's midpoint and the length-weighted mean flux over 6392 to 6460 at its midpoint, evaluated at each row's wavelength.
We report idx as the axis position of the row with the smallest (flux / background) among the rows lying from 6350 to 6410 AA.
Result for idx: 6393.0 AA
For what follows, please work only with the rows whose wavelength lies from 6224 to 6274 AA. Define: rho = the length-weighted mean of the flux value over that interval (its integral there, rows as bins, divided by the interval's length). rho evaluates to 40.1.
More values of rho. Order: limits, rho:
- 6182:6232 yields 40.3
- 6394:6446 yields 43.4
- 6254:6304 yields 40.5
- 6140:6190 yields 39.8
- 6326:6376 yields 42.9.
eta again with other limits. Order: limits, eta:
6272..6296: 6282.0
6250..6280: 6255.0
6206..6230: 6210.0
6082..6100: 6093.0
